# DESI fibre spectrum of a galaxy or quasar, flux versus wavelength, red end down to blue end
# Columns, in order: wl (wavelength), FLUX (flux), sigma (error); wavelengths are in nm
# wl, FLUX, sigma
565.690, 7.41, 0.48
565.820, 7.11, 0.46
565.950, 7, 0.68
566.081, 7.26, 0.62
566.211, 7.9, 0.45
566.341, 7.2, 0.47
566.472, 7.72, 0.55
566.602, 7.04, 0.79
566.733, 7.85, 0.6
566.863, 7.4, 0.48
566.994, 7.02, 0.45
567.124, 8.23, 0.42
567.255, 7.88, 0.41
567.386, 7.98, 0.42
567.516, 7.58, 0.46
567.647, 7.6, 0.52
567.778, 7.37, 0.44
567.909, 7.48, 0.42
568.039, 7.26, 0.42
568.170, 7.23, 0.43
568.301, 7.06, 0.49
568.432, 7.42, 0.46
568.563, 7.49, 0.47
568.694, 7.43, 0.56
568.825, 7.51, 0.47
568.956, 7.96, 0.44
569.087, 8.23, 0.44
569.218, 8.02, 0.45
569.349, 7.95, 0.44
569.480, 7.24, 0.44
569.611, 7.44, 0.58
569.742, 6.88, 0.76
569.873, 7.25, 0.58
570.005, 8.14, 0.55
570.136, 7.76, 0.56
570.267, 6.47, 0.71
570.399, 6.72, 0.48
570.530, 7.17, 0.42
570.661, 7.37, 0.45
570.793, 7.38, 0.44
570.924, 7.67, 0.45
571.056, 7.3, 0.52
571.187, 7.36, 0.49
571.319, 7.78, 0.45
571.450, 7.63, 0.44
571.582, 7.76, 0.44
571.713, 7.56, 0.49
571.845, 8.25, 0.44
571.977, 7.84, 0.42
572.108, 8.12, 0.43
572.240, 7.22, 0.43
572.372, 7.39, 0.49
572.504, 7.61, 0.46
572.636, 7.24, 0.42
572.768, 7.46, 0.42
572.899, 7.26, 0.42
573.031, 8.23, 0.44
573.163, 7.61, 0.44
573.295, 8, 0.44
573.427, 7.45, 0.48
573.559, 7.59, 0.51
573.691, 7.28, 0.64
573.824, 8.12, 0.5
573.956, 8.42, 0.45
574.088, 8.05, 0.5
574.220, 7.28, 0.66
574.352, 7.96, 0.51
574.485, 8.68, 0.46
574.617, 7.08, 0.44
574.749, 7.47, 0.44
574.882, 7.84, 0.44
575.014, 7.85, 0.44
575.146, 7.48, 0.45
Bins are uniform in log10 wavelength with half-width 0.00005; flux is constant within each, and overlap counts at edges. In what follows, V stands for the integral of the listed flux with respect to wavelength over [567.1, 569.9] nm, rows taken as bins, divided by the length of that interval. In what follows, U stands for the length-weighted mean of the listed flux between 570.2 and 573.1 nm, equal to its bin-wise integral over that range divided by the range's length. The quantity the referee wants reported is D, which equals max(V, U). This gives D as 7.56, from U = 7.49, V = 7.56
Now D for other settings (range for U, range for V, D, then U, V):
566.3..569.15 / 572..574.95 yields 7.70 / 7.54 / 7.70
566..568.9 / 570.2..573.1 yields 7.49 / 7.49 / 7.49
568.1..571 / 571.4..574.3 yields 7.70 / 7.44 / 7.70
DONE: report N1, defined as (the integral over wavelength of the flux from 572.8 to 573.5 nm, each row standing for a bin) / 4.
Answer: 1.35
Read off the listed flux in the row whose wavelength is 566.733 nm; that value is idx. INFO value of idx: 7.85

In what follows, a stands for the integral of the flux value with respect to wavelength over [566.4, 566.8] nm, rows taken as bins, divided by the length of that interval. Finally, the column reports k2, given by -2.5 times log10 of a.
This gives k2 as -2.192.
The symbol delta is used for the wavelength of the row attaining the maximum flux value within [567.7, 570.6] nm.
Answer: 569.087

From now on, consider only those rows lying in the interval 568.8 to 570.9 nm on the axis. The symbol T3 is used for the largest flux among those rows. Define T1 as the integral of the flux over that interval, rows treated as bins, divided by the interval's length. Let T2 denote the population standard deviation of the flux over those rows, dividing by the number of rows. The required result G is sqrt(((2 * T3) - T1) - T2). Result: 2.91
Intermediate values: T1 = 7.47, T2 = 0.50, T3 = 8.23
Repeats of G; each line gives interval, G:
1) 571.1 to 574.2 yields 2.96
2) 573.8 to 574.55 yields 2.97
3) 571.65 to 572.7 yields 2.91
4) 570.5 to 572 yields 2.94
